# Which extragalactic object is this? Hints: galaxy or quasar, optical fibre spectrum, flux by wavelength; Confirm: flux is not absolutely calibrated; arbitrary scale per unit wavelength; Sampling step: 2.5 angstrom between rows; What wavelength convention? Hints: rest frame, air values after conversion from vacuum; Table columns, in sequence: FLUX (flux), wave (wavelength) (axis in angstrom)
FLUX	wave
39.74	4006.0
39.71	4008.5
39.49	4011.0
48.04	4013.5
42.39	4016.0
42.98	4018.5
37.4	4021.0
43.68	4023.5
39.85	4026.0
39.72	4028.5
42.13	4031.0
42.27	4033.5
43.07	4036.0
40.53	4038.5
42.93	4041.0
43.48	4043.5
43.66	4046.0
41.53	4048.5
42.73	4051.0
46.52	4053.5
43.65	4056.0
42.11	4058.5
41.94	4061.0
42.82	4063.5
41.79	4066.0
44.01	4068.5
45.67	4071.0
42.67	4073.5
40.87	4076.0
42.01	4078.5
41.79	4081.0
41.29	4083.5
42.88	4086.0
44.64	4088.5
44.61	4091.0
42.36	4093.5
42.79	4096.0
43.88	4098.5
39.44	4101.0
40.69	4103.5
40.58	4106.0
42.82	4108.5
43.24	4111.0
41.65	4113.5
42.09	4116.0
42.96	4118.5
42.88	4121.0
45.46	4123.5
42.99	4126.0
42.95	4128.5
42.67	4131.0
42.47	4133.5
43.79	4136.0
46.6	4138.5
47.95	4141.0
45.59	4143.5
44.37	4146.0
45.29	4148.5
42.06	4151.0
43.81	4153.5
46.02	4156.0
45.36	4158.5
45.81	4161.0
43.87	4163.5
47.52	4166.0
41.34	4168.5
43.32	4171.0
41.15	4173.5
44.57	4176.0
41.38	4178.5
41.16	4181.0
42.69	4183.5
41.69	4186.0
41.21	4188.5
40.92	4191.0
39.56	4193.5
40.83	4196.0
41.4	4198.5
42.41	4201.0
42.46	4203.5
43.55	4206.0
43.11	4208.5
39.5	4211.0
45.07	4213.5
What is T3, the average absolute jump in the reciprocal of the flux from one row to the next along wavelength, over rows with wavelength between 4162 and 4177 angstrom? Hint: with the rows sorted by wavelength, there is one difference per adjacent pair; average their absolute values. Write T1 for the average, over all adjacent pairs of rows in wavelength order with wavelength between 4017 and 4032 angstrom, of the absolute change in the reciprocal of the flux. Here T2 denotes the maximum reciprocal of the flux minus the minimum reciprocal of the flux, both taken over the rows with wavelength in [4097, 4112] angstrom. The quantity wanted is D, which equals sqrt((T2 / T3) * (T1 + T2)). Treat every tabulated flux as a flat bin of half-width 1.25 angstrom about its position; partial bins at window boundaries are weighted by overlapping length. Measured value 0.082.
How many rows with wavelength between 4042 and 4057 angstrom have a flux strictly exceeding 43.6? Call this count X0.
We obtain 3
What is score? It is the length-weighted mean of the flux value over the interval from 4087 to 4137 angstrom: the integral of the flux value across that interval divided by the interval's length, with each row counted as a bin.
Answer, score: 42.7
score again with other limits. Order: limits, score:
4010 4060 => 42.4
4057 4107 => 42.5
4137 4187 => 44.1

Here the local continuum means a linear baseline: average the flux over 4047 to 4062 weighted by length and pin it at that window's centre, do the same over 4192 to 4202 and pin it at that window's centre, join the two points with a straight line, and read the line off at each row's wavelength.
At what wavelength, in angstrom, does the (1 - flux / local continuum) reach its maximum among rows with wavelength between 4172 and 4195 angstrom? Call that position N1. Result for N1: 4193.5 angstrom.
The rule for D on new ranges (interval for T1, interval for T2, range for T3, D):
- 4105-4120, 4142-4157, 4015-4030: 0.052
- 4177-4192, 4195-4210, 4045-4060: 0.050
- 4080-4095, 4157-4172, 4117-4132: 0.146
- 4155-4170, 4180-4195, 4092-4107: 0.083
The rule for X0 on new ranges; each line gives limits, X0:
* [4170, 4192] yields 1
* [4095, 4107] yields 1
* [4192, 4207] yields 0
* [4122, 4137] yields 2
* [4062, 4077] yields 2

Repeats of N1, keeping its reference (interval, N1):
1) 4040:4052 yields 4048.5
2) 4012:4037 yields 4021.0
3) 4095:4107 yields 4101.0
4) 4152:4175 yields 4173.5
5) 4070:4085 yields 4076.0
